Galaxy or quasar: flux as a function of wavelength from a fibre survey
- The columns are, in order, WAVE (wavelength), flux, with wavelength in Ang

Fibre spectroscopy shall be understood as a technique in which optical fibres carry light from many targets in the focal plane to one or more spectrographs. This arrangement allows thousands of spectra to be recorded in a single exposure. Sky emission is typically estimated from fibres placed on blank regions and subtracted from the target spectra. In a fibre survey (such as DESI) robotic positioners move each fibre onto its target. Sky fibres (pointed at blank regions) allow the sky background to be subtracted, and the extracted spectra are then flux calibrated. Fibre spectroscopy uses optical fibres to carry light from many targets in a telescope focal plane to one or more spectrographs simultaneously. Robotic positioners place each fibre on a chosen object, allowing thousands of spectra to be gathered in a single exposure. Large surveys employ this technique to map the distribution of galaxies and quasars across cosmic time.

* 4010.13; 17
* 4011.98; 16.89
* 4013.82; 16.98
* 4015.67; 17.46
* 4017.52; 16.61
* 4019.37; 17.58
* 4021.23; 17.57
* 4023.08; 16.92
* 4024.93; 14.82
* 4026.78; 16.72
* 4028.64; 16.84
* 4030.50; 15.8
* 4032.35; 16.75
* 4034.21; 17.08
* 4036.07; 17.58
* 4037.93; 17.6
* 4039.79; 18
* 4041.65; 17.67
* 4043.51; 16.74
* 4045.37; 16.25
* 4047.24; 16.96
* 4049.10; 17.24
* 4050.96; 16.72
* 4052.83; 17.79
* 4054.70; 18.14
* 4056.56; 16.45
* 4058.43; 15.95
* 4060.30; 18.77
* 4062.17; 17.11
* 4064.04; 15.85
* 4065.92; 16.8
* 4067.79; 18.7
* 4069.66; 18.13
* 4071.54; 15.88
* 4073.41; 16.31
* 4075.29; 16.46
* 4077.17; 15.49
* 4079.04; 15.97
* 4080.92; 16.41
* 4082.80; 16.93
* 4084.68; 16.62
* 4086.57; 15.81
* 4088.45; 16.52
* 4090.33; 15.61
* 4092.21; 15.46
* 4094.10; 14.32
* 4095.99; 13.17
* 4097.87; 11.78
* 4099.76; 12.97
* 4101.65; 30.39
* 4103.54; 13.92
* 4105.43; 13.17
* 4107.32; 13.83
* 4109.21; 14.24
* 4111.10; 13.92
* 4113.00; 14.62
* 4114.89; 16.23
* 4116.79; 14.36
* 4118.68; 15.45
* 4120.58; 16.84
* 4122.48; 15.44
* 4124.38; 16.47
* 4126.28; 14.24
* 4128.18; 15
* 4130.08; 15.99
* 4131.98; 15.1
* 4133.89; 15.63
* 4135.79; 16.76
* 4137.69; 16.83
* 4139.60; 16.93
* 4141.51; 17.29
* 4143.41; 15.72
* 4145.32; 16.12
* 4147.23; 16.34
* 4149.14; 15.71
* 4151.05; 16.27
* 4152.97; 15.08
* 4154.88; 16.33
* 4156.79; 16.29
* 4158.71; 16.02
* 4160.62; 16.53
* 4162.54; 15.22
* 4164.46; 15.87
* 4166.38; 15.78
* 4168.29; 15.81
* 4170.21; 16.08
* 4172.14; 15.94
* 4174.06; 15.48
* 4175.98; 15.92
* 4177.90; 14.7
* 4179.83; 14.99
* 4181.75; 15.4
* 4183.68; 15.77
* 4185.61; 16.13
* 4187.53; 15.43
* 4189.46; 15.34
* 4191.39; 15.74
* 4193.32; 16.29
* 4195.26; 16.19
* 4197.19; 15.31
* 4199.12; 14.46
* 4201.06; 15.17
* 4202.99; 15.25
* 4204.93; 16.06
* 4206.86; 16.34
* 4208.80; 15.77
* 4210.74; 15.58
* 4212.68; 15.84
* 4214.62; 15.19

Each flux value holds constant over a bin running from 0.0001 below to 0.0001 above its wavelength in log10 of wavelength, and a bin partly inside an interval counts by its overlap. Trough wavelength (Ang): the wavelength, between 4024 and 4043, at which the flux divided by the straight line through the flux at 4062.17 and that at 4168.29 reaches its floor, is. 4024.93 Ang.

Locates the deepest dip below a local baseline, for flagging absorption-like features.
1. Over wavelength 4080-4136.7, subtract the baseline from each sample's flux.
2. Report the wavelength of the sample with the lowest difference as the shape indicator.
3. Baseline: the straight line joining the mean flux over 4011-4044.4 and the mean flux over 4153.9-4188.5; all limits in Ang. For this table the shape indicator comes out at 4097.87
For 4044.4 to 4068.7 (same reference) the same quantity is 4064.04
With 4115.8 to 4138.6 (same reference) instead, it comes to 4126.28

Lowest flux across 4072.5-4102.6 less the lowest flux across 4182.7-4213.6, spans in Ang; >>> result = -3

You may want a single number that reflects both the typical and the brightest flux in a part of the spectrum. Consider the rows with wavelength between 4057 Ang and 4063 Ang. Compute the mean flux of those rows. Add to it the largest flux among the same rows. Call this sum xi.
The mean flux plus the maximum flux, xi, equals 36.0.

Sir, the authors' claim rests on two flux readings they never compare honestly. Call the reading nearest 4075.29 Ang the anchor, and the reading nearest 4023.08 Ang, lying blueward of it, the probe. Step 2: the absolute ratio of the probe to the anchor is 1.03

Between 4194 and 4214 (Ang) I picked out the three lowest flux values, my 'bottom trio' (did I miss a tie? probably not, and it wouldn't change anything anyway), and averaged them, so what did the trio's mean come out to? 15.0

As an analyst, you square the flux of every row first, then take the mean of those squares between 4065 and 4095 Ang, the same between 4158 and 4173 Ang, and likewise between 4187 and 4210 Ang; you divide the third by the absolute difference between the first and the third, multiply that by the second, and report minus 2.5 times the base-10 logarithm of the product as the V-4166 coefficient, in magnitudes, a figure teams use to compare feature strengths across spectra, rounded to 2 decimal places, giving -8.53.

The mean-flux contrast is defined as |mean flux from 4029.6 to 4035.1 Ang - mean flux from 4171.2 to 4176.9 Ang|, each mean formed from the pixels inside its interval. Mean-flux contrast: 0.8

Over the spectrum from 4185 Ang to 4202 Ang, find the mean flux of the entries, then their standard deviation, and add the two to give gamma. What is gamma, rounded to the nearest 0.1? 16.1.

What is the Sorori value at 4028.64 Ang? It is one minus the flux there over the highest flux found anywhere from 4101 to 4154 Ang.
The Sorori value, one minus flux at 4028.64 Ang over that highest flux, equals 0.446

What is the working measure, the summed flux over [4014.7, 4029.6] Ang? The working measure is 135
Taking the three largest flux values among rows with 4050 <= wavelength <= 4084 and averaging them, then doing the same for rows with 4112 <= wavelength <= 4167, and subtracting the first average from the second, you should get -2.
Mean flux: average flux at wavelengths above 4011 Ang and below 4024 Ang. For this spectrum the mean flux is 17.14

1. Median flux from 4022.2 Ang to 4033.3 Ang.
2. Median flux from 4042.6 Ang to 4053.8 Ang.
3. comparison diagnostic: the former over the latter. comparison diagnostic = 0.99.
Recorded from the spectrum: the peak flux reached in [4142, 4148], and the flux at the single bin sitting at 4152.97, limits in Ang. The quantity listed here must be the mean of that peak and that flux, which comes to 15.71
